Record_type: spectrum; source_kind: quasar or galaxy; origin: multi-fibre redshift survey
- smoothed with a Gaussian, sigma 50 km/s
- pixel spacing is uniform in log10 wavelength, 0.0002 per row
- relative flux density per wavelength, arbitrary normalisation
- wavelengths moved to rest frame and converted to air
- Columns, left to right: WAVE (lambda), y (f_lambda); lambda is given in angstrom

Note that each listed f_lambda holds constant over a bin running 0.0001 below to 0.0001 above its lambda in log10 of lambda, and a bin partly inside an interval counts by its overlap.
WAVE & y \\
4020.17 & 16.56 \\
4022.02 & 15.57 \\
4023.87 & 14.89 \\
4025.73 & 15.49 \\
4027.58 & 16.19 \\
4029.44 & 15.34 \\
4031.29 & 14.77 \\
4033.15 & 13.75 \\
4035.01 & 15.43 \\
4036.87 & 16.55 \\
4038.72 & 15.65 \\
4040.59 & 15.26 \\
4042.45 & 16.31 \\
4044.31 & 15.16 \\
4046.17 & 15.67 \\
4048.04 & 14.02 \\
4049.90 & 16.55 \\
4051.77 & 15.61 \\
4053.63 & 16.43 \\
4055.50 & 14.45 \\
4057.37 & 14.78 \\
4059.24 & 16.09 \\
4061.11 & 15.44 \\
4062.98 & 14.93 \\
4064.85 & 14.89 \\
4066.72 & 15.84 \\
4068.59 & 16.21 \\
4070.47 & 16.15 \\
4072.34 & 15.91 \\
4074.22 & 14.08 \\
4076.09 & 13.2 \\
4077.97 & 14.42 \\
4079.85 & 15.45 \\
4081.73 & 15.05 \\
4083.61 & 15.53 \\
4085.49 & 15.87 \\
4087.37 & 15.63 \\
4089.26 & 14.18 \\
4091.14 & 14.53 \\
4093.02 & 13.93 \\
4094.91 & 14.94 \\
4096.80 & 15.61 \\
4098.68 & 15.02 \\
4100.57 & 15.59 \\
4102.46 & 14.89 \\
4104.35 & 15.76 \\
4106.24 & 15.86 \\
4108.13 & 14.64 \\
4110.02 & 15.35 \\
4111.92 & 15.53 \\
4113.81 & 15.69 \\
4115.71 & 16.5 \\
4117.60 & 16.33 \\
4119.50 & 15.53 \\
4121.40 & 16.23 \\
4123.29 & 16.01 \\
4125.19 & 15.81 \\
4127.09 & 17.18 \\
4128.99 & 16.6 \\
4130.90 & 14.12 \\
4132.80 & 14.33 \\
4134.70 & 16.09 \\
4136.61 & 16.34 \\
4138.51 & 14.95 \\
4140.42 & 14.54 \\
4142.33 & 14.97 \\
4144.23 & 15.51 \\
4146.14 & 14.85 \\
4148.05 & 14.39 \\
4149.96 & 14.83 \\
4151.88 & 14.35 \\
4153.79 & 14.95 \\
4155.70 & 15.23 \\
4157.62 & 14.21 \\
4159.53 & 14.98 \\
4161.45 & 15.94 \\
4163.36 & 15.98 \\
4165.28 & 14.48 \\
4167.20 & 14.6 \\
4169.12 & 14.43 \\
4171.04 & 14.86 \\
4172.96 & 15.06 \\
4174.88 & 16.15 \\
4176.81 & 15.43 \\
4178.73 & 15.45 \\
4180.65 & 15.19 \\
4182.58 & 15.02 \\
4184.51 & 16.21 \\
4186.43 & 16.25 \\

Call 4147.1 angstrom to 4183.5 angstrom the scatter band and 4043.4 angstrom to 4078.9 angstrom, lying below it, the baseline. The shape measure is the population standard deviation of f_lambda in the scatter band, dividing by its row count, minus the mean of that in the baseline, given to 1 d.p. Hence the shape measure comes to -14.7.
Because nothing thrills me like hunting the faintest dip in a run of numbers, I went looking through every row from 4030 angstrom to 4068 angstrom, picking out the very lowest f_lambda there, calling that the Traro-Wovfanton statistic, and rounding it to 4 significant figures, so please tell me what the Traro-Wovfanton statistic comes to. 13.75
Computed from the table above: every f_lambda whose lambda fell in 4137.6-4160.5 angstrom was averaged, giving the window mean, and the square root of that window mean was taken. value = 3.85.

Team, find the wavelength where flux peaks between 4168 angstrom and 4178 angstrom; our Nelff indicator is 4174.88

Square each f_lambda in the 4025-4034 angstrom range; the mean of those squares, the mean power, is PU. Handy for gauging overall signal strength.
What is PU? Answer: 229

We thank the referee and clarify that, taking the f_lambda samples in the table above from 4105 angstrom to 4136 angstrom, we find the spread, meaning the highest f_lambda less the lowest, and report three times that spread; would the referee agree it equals 9.2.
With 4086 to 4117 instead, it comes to 7.7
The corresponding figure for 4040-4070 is 7.6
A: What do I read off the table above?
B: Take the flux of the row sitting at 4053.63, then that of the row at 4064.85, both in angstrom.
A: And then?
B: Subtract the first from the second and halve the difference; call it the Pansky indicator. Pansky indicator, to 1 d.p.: -0.8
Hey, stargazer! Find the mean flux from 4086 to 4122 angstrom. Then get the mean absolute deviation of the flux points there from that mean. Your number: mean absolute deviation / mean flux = 0.0367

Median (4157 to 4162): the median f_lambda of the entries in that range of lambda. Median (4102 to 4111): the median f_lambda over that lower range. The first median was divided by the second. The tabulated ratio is 0.98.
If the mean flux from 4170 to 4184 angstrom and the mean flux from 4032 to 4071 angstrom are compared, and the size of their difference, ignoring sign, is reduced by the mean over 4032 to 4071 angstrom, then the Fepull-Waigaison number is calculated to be -15.3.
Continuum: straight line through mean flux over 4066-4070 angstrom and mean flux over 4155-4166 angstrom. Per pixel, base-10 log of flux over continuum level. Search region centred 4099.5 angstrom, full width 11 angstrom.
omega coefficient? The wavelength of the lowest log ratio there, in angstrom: 4094.91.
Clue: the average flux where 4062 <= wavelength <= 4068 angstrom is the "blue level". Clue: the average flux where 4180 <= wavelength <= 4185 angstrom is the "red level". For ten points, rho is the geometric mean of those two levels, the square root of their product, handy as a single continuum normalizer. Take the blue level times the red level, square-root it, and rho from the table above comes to 15.3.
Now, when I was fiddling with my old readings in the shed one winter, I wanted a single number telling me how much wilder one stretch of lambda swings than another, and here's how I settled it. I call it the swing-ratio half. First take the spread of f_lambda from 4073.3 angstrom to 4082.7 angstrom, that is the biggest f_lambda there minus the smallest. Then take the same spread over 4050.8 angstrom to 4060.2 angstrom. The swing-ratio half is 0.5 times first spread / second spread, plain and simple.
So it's 0.6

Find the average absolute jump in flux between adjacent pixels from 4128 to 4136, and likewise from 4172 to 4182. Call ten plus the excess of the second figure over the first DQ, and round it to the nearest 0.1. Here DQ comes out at 9.0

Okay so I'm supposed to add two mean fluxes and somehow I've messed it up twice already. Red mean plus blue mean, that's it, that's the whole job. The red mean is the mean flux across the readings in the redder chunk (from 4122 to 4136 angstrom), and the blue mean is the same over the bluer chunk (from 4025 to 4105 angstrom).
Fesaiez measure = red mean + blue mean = 31.0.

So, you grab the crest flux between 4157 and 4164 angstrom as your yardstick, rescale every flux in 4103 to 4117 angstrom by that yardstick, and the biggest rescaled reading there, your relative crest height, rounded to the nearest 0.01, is 1.03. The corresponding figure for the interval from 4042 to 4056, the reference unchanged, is 1.04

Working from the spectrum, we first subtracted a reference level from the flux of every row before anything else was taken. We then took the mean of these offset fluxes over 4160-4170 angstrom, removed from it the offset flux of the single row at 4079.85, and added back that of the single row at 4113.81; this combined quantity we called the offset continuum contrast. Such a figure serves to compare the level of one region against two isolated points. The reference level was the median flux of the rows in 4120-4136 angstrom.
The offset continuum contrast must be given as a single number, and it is -0.7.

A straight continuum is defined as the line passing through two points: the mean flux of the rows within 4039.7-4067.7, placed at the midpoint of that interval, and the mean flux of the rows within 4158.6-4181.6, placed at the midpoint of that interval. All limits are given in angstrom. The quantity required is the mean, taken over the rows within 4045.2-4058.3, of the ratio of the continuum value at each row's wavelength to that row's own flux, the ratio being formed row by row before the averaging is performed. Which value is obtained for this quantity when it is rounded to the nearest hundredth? 1.01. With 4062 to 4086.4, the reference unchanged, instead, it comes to 1.02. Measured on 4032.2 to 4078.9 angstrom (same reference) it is 1.01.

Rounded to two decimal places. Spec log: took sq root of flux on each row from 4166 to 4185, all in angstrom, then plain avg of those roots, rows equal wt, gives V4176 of 3.90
